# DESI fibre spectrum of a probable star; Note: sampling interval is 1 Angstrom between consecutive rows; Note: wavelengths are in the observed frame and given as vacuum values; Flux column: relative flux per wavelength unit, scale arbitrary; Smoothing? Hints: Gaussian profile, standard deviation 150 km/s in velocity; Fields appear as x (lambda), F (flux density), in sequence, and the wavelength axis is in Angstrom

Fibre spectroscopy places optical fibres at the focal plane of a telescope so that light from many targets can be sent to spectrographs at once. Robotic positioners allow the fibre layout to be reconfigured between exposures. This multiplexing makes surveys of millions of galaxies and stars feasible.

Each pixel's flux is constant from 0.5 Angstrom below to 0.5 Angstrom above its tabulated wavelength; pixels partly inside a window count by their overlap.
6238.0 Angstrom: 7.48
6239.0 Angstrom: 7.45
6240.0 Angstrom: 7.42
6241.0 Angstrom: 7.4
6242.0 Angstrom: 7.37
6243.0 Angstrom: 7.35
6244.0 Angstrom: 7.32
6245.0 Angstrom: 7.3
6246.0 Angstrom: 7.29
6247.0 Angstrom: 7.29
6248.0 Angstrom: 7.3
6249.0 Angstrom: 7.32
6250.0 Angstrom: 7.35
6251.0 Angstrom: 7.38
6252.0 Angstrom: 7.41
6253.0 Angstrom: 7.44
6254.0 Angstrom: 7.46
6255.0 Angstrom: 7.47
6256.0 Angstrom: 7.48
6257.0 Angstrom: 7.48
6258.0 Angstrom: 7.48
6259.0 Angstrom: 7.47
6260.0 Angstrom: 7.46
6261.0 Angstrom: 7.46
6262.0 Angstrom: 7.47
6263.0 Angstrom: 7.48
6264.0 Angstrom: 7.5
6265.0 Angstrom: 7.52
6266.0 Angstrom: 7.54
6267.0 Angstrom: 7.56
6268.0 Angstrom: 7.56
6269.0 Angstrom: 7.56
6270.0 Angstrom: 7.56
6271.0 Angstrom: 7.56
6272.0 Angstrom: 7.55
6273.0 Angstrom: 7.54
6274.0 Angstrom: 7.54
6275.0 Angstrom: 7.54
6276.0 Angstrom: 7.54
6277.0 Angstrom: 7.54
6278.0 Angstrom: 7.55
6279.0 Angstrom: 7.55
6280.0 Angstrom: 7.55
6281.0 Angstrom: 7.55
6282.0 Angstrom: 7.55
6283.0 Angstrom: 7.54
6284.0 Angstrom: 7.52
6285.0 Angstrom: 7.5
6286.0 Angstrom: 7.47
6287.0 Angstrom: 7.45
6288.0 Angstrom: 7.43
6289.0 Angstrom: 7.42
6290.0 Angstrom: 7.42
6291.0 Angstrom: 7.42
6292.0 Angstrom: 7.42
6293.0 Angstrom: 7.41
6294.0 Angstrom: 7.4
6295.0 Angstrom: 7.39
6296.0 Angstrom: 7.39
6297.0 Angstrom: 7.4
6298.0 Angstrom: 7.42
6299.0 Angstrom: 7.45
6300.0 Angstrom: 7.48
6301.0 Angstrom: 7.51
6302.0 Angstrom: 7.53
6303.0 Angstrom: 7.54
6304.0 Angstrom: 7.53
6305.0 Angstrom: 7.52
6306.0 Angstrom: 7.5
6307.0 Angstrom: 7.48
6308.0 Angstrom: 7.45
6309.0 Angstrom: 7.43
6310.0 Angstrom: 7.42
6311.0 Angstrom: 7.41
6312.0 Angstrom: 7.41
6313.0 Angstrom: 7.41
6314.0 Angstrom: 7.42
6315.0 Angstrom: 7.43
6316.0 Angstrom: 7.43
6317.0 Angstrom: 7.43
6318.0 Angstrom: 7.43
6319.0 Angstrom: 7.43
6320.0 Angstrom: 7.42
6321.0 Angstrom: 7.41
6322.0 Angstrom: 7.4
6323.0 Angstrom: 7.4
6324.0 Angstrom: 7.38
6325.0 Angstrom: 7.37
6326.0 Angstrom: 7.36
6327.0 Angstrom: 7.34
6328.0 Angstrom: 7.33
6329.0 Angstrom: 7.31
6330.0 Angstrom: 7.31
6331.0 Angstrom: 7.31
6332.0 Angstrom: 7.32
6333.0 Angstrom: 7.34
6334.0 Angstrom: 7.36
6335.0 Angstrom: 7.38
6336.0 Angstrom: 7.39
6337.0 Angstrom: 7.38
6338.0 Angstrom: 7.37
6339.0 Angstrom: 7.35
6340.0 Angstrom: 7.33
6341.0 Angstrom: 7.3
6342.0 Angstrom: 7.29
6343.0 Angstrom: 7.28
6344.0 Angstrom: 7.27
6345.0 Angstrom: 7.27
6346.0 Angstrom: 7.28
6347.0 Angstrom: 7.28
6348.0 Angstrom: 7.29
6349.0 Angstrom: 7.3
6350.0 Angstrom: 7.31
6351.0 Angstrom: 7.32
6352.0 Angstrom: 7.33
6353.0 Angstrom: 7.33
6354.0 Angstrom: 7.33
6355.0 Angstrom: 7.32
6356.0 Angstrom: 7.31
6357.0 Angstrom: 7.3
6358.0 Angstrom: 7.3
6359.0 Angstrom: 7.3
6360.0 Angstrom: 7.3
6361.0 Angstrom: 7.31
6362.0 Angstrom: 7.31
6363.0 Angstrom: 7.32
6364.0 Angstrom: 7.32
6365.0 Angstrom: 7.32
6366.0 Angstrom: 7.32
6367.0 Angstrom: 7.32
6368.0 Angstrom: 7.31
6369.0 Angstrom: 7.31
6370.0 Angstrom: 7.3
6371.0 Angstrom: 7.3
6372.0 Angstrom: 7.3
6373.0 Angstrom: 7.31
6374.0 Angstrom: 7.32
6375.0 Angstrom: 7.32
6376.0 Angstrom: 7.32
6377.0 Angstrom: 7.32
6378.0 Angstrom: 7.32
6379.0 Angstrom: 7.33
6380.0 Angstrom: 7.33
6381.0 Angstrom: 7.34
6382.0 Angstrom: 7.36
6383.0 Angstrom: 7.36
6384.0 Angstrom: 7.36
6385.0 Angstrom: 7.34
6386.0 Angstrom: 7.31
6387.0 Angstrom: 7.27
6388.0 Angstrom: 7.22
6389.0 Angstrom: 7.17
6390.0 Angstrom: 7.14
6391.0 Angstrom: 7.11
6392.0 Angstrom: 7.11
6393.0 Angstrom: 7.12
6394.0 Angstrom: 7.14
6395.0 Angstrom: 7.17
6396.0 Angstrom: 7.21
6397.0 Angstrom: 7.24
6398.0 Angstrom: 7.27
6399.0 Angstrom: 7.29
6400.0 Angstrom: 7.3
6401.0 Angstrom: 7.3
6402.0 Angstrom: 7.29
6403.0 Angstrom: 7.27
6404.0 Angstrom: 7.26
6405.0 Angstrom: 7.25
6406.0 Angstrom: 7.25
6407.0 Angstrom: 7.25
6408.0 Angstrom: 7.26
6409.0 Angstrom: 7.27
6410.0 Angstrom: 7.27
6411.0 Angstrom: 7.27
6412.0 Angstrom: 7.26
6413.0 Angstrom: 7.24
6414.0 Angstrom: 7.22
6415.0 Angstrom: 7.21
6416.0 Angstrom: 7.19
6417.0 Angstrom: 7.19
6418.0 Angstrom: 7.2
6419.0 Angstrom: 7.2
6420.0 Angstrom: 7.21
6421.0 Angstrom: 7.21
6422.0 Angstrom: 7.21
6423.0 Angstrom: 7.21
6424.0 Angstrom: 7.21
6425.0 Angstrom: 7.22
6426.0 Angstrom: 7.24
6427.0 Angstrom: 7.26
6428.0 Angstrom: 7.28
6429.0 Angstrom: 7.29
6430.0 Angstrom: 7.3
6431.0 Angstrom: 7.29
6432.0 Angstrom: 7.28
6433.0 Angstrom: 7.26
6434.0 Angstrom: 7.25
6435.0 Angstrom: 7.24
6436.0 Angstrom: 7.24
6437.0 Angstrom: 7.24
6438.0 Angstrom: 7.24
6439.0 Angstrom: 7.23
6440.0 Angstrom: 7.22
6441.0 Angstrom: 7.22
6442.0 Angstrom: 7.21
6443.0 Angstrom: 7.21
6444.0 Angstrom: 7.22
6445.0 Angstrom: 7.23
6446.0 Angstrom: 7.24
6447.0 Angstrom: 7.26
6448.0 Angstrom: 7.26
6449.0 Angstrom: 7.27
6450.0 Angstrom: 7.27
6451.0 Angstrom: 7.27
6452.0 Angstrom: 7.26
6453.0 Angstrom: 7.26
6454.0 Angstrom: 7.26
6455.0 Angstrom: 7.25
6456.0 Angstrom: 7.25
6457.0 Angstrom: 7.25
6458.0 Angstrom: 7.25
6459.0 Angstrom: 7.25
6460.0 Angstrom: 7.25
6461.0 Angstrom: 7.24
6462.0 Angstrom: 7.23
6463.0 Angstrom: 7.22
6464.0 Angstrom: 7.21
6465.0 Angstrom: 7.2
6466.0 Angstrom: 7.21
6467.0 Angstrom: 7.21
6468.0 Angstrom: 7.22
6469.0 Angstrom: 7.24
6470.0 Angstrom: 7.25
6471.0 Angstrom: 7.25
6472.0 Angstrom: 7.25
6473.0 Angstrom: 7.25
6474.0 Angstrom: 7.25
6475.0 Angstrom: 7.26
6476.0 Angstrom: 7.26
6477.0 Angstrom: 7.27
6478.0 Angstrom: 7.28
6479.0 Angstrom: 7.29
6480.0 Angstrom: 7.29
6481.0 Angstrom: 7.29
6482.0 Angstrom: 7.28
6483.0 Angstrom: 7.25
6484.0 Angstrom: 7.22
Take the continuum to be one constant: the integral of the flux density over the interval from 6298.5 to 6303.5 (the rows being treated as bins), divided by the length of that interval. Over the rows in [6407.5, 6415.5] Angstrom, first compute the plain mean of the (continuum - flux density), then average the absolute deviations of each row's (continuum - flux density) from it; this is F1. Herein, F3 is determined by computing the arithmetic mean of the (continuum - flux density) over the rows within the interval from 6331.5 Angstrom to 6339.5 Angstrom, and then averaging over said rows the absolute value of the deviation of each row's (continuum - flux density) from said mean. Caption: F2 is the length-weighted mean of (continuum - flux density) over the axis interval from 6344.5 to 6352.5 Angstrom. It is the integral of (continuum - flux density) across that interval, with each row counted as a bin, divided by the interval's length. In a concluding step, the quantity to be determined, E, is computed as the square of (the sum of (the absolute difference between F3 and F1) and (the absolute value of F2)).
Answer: 0.042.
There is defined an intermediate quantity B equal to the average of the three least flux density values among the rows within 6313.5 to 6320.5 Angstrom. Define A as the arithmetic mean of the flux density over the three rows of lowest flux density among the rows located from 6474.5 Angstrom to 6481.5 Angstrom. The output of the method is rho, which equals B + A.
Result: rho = 14.7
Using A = 7.26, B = 7.42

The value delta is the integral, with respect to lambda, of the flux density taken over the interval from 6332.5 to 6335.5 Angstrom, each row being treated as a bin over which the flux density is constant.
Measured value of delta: 22.1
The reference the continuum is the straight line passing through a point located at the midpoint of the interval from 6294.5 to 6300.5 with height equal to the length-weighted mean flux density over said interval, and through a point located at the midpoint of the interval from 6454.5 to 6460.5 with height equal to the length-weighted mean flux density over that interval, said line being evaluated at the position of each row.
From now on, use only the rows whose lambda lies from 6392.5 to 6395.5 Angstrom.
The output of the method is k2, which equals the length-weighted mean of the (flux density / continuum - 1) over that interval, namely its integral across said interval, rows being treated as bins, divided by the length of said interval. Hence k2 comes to -0.024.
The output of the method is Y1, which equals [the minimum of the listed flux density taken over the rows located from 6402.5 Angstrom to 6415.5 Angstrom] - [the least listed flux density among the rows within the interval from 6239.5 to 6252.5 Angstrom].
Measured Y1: -0.08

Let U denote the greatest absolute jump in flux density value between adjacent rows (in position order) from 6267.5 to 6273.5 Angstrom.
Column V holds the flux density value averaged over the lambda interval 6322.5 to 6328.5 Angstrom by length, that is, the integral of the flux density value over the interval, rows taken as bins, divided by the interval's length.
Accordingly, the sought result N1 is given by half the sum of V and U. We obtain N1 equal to 3.69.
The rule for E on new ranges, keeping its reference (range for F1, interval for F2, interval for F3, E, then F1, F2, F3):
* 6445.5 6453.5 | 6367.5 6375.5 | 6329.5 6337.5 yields 0.046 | 0.007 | 0.19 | 0.03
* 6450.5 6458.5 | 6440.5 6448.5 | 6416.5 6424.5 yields 0.073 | 0.006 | 0.27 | 0.01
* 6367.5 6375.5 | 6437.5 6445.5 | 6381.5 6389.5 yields 0.110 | 0.007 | 0.28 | 0.06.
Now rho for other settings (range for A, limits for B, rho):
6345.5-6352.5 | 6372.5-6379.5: 14.6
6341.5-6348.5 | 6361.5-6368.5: 14.6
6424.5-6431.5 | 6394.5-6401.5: 14.4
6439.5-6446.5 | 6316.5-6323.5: 14.6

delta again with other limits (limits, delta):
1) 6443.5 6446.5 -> 21.7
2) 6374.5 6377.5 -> 22.0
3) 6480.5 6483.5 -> 21.8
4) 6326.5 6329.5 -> 22.0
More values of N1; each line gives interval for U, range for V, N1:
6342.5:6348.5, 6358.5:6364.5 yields 3.66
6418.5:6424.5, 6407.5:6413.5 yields 3.64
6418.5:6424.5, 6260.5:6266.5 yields 3.75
